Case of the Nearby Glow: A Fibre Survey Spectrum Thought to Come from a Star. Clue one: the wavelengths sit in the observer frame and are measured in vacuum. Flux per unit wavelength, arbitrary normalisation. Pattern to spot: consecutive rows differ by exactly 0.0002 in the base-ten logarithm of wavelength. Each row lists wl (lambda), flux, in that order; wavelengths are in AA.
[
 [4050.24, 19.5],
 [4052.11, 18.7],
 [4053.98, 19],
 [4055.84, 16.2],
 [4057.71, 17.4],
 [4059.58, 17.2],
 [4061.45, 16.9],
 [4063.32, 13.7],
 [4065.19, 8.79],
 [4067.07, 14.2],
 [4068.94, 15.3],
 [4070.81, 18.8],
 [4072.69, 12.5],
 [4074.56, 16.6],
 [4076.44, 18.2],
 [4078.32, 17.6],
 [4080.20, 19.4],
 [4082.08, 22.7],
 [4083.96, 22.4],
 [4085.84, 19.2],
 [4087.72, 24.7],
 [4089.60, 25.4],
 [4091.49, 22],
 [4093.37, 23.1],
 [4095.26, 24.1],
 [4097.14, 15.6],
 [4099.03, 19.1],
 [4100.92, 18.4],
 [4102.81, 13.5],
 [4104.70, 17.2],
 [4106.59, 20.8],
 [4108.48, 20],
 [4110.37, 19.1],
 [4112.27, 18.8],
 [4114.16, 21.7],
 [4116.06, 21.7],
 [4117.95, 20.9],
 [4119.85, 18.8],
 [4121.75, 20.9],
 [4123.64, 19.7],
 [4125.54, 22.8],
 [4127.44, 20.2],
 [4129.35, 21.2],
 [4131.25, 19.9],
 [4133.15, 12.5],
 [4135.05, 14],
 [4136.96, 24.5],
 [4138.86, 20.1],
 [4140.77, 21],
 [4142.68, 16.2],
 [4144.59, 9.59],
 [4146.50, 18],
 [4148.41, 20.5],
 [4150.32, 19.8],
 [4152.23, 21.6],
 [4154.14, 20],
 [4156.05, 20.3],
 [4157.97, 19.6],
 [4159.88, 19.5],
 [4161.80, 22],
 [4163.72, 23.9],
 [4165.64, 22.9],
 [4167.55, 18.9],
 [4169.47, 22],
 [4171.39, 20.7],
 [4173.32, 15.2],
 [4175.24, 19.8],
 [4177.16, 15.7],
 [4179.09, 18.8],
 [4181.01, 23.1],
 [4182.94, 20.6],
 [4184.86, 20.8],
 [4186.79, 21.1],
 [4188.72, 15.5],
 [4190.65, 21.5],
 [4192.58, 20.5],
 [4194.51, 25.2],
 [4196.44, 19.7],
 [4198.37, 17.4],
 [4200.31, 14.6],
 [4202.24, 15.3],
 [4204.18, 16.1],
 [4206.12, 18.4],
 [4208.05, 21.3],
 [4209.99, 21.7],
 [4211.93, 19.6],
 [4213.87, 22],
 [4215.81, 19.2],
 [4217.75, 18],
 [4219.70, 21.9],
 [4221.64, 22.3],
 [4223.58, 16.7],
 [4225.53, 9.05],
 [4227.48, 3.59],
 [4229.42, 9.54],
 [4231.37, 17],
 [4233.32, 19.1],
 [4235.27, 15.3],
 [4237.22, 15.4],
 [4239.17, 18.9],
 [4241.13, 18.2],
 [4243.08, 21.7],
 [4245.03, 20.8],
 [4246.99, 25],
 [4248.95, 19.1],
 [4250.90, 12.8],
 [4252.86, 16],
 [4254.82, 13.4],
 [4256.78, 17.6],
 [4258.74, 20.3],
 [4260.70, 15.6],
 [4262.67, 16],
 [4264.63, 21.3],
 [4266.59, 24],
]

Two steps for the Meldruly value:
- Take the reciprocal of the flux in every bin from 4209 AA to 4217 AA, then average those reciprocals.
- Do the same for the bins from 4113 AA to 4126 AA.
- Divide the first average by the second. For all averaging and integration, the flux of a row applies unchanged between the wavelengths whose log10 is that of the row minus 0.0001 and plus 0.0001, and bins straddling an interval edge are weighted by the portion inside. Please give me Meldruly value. 1.01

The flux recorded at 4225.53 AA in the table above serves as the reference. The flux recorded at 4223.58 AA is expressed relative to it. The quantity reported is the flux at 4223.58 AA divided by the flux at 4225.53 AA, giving 1.8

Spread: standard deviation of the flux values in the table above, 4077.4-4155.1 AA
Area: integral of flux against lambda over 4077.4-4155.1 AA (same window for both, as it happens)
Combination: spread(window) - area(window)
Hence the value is -1529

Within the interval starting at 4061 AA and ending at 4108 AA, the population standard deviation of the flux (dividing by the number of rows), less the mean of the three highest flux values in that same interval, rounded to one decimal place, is -20.7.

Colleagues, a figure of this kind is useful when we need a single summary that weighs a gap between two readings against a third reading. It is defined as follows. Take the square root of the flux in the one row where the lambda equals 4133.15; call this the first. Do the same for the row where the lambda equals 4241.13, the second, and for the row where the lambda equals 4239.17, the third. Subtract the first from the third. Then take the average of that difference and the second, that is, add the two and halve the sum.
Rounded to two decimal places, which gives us 2.54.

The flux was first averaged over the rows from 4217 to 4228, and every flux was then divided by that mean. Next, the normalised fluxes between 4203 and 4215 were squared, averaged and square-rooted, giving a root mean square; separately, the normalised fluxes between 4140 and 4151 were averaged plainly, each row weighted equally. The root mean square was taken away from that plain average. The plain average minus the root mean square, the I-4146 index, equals -0.16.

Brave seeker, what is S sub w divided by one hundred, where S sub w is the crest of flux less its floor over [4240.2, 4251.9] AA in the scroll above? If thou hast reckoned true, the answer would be 0.12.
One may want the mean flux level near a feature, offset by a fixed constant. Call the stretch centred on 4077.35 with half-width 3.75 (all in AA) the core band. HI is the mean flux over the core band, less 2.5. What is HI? 15.4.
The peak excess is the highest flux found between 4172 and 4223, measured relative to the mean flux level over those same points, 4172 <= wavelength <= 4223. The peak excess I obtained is 5.8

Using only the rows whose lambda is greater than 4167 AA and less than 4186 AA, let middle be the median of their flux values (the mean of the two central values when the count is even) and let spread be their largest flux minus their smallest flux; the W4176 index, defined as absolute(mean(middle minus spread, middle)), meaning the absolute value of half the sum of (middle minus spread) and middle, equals 16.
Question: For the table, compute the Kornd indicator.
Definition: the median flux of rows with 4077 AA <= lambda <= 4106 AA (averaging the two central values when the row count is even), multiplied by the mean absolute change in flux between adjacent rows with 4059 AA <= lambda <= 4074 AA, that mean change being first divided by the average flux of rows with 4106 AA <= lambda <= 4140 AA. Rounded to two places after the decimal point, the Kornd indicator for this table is 3.45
